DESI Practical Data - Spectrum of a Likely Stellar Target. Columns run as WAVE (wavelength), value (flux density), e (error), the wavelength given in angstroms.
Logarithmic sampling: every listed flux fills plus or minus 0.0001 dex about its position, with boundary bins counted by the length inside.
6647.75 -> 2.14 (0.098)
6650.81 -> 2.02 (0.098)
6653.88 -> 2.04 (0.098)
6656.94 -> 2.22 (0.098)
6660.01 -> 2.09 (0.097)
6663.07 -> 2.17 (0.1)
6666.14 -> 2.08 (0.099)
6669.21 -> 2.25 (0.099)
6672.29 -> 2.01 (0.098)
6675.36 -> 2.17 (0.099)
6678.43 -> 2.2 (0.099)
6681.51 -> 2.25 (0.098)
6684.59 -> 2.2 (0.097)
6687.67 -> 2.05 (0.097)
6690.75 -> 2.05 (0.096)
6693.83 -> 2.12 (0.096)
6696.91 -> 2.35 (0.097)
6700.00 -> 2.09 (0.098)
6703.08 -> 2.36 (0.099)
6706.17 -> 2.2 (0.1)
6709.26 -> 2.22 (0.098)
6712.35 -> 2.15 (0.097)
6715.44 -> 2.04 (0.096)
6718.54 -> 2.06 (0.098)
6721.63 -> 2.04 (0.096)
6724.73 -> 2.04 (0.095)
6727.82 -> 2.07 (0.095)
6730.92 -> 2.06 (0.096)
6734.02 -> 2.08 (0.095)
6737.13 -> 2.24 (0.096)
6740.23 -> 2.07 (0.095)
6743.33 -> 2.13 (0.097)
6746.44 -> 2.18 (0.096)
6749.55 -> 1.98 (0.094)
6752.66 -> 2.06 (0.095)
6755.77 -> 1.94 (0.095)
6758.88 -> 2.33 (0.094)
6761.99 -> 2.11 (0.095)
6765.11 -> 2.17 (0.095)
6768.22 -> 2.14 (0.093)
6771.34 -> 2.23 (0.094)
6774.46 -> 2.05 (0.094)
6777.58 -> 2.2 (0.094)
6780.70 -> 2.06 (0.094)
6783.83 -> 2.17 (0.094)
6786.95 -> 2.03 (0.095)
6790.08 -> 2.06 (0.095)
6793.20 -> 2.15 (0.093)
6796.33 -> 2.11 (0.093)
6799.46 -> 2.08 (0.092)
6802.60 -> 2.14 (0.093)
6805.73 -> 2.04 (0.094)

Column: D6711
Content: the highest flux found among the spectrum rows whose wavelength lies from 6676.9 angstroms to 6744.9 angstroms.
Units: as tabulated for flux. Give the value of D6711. 2.36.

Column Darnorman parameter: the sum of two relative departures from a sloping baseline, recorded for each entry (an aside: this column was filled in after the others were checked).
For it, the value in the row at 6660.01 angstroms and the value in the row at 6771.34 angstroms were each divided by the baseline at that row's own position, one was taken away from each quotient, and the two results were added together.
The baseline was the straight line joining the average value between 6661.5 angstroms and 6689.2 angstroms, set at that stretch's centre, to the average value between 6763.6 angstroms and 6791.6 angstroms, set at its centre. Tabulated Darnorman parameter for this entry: 0.02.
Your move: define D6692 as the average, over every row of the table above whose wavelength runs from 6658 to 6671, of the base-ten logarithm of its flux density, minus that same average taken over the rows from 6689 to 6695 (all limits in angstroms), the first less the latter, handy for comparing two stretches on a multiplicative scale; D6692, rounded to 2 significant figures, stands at 0.013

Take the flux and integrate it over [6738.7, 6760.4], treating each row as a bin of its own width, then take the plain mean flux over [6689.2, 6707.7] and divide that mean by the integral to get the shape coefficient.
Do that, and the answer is 0.048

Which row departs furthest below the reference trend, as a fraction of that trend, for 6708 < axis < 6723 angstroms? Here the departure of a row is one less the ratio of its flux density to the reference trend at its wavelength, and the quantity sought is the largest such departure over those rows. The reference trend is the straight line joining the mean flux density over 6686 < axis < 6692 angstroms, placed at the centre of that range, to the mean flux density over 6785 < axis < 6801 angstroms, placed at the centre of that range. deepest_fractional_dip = 0.01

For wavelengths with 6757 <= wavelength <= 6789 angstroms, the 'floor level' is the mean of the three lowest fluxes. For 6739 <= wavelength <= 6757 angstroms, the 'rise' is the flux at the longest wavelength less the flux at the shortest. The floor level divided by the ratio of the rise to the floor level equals -32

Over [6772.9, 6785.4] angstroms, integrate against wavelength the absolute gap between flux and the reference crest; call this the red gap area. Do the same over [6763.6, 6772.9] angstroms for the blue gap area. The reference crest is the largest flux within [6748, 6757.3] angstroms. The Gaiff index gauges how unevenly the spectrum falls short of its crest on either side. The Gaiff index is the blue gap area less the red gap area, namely 0.3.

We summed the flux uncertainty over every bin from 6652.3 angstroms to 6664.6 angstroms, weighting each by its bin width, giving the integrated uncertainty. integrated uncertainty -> 1.2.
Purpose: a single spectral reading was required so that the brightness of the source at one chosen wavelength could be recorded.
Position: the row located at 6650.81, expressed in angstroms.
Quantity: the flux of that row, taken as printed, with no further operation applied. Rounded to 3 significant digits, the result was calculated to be 2.02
